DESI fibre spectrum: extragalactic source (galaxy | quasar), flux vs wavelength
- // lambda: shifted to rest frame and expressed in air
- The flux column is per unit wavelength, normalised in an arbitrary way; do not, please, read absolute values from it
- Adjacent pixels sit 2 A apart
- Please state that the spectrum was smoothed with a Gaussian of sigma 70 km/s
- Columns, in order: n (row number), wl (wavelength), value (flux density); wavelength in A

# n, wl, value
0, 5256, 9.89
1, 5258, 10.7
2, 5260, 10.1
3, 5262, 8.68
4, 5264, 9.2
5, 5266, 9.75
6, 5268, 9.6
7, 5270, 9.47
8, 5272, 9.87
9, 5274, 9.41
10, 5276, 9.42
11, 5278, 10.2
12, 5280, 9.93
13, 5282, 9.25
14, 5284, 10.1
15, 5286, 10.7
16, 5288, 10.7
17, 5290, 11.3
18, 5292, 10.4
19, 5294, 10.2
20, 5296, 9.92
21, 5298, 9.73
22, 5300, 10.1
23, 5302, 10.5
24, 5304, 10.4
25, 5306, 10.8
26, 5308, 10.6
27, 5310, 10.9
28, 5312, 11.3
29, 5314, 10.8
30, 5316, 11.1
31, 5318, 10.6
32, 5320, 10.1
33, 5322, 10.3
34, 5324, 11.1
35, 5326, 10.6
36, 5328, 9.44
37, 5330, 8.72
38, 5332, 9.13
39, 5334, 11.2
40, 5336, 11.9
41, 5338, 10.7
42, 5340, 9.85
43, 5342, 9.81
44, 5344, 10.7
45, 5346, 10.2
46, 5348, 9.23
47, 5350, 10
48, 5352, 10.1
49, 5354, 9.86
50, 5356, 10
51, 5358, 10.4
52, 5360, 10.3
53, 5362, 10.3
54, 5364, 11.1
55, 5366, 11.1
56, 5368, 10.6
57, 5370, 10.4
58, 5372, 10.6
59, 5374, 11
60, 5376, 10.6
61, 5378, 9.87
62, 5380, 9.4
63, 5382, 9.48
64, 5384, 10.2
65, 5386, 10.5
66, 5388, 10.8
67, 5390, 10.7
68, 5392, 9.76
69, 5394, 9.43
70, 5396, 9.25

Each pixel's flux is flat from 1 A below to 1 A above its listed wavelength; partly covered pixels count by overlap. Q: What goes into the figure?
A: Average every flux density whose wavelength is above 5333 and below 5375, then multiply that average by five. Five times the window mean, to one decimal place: 52.2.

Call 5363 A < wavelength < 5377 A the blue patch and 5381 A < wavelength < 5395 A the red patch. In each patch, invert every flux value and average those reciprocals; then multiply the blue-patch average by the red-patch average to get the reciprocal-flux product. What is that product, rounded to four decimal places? 0.0092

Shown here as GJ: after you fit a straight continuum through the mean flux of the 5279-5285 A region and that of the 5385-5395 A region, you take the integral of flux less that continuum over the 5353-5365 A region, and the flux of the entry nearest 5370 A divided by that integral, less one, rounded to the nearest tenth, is 2.8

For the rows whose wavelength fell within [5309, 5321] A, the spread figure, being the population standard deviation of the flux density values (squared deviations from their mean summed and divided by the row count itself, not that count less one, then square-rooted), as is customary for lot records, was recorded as 0.38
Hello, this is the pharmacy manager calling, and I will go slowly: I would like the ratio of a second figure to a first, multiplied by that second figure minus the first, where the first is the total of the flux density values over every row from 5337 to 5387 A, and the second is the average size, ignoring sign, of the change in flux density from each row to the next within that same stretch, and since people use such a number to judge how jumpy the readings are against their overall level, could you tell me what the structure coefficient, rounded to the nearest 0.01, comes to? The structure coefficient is -0.41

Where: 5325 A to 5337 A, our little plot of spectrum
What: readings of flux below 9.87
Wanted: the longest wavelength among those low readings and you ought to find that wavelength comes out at 5332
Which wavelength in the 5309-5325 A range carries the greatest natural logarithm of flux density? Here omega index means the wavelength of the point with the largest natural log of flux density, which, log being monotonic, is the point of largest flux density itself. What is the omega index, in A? 5312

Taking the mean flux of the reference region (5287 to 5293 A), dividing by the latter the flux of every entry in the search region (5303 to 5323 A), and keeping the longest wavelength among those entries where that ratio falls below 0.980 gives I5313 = 5322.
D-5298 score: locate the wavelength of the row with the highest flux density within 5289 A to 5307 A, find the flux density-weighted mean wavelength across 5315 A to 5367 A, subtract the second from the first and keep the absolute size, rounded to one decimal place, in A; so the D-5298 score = 51.0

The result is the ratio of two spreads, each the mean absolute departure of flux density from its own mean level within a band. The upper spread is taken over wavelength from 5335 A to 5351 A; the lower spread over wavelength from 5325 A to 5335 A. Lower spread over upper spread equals 1.4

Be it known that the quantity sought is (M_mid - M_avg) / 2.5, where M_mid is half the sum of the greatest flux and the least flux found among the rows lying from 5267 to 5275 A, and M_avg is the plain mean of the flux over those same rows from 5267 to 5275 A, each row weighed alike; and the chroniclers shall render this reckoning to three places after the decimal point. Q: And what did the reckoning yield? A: 0.021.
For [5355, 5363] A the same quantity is -0.020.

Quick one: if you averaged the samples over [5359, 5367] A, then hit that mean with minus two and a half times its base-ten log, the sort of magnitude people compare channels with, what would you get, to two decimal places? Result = -2.57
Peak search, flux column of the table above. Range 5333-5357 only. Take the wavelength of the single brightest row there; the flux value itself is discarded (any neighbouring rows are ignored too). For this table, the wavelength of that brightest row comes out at 5336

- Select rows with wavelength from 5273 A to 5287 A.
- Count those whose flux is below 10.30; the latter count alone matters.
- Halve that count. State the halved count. 3.00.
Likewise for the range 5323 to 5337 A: 1.50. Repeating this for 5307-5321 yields 0.50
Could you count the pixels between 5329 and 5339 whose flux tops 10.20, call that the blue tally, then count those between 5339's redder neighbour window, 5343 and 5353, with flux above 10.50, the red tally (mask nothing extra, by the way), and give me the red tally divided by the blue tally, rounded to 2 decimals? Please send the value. 0.33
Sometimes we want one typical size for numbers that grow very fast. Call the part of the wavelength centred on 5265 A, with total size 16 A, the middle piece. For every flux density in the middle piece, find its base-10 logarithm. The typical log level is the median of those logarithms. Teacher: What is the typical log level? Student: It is 0.99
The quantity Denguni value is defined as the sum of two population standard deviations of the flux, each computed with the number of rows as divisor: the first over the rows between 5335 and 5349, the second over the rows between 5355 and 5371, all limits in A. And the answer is 1.2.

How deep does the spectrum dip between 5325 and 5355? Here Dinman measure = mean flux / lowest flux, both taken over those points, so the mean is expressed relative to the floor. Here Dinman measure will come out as 1.16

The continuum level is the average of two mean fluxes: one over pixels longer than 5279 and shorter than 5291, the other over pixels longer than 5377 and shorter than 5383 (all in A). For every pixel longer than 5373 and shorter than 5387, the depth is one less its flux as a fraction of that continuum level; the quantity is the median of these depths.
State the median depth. -0.024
